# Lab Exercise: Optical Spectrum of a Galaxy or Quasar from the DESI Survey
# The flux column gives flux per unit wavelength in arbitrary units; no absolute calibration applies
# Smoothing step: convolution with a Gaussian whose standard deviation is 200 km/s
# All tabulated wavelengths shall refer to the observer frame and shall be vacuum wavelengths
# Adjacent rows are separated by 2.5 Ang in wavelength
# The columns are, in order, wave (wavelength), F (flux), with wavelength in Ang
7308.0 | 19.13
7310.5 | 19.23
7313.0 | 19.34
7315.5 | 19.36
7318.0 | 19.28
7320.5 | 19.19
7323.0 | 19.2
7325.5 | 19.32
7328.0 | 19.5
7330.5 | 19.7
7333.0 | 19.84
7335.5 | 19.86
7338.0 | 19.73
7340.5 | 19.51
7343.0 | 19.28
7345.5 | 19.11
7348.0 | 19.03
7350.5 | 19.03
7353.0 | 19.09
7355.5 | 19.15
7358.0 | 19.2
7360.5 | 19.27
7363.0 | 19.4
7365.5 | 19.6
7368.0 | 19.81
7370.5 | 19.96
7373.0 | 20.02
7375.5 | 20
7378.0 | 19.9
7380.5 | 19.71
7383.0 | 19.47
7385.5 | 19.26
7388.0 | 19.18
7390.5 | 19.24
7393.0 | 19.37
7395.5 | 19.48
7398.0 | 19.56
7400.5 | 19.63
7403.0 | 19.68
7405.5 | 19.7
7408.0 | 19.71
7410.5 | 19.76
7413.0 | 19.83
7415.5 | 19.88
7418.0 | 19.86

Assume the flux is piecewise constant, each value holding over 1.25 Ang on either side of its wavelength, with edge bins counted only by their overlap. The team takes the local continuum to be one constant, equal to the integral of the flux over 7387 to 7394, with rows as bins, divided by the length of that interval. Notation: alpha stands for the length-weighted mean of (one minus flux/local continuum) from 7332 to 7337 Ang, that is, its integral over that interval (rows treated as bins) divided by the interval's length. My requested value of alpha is -0.030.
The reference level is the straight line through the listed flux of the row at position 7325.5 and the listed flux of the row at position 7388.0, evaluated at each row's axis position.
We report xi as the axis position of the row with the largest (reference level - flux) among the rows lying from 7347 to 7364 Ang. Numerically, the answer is 7348.0 Ang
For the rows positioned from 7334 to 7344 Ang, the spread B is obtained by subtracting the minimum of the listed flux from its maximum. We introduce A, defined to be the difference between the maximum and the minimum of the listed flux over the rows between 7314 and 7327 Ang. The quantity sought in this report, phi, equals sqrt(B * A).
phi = 0.31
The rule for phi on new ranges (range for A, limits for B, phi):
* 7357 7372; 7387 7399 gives 0.54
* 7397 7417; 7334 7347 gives 0.49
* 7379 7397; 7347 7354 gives 0.18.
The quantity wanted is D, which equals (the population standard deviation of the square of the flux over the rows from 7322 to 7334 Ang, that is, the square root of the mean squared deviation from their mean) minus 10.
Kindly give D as -0.8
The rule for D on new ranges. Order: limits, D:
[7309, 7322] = -7.5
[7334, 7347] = 0.8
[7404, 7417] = -7.3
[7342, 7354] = -6.5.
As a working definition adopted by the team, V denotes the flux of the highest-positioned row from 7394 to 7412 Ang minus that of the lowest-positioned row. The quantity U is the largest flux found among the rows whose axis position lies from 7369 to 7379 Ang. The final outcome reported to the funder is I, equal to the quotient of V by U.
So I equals 0.014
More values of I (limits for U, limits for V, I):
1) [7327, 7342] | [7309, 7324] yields -0.002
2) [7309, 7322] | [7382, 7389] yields -0.015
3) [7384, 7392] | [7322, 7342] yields 0.016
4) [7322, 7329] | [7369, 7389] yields -0.040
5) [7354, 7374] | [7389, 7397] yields 0.012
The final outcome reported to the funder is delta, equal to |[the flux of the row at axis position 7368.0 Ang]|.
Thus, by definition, 19.8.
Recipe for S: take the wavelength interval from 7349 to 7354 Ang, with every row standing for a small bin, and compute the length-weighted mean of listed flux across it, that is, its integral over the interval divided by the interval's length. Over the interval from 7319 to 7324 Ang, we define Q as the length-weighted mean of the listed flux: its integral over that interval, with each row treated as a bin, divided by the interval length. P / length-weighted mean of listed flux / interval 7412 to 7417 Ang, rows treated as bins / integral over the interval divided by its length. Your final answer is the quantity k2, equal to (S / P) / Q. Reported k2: 0.0500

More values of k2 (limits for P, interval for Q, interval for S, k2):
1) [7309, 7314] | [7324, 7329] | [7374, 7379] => 0.0534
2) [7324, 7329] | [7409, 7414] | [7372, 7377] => 0.0521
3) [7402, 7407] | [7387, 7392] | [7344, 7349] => 0.0504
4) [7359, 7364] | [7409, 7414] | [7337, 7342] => 0.0512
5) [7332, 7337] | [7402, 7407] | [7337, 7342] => 0.0502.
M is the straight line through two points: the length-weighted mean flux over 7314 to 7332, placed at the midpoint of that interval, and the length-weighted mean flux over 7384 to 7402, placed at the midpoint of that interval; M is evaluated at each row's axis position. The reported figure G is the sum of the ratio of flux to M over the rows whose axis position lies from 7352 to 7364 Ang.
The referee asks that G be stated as 4.96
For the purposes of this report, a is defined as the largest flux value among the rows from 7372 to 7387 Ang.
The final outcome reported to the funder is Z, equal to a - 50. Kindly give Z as -30.0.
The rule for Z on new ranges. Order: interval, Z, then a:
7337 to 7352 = -30.3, 19.73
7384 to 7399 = -30.4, 19.56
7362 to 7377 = -30.0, 20.02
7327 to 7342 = -30.1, 19.86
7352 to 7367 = -30.4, 19.6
